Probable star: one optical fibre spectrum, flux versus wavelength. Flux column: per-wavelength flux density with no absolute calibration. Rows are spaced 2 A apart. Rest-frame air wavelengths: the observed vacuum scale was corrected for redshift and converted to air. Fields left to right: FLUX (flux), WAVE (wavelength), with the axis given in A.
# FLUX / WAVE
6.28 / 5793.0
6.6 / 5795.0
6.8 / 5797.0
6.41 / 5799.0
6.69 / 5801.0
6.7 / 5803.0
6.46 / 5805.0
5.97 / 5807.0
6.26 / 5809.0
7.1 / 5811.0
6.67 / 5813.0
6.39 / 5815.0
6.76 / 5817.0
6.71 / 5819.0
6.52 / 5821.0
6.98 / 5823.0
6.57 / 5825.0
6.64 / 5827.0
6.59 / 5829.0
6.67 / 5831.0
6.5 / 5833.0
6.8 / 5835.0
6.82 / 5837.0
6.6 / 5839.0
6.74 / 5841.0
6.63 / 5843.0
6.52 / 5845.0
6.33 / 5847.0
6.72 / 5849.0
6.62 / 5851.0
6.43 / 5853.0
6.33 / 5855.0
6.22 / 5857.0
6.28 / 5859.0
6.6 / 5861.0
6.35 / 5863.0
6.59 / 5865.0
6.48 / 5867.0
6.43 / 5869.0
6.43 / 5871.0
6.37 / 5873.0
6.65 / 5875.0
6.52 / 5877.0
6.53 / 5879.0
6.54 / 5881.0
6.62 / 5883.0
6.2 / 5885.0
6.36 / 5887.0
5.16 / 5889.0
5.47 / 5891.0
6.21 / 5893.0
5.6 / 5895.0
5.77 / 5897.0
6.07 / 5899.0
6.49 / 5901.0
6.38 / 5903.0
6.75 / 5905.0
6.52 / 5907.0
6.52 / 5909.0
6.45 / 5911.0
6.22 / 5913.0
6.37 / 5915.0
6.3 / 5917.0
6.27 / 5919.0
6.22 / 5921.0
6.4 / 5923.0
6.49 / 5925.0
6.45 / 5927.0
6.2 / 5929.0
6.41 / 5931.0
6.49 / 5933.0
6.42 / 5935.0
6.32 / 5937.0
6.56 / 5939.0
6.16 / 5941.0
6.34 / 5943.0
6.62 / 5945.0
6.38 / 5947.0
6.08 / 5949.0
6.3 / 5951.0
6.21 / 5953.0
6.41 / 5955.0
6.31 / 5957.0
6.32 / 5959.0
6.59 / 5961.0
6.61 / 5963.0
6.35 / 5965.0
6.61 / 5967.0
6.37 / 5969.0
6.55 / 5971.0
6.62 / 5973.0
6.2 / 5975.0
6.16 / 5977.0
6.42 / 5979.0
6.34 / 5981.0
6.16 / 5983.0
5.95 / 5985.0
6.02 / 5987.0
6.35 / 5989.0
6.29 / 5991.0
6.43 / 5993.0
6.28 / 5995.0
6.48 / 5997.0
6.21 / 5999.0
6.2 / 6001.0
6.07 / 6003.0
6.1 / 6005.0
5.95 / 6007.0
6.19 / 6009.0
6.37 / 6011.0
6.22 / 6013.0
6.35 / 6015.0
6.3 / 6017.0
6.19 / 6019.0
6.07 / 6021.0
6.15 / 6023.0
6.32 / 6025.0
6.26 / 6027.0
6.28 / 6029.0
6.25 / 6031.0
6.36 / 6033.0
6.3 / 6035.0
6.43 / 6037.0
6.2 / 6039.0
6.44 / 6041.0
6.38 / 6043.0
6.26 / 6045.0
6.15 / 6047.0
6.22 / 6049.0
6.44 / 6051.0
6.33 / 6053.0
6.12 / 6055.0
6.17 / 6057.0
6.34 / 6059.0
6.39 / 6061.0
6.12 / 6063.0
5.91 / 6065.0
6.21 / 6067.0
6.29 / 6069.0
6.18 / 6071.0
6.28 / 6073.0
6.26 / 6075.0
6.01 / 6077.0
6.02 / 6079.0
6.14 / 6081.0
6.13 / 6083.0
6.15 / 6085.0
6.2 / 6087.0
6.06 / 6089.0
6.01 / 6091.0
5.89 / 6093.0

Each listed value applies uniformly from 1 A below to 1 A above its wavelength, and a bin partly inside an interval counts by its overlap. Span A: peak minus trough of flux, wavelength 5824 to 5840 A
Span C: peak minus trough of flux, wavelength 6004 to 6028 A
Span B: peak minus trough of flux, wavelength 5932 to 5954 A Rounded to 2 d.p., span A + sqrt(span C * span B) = 0.80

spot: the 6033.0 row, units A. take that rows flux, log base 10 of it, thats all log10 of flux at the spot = 0.803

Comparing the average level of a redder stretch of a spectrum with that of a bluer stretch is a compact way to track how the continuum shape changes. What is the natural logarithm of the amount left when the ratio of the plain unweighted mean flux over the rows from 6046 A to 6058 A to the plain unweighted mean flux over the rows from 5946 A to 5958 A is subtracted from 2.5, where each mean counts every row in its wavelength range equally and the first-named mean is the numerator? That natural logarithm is 0.410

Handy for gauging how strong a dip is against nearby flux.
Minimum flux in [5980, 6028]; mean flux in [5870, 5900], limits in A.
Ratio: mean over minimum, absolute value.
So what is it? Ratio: 1.04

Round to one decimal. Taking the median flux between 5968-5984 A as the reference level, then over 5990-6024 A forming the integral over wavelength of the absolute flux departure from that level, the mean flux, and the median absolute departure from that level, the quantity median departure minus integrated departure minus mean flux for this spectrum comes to -11.3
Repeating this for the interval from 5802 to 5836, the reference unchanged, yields -16.7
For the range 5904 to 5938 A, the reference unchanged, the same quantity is -10.2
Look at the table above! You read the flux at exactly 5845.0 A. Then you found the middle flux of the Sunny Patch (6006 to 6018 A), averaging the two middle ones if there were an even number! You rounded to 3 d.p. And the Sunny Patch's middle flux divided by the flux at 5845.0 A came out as 0.960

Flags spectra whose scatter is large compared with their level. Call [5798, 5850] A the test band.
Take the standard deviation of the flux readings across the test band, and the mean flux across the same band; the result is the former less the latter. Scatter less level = -6.38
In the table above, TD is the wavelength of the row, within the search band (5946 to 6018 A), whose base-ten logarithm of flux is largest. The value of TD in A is 5973.0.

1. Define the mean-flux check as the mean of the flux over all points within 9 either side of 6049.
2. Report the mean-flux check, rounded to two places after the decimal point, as 6.28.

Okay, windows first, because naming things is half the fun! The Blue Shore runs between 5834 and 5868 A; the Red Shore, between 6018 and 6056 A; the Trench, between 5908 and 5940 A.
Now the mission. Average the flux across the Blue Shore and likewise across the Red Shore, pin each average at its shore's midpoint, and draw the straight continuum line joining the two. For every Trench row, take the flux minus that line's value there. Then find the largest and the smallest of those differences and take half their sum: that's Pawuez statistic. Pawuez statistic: -0.037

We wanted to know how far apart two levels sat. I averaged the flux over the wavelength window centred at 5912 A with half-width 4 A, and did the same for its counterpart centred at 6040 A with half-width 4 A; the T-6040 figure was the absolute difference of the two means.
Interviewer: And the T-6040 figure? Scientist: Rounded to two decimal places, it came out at 0.03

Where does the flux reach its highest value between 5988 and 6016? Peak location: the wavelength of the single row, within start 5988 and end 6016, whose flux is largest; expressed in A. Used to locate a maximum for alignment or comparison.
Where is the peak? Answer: 5997.0 A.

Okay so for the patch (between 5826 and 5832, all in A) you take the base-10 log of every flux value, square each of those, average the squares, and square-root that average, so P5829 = 0.822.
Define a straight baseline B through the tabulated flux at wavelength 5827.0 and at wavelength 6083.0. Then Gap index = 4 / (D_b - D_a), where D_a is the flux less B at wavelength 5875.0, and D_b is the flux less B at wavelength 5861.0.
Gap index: -51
